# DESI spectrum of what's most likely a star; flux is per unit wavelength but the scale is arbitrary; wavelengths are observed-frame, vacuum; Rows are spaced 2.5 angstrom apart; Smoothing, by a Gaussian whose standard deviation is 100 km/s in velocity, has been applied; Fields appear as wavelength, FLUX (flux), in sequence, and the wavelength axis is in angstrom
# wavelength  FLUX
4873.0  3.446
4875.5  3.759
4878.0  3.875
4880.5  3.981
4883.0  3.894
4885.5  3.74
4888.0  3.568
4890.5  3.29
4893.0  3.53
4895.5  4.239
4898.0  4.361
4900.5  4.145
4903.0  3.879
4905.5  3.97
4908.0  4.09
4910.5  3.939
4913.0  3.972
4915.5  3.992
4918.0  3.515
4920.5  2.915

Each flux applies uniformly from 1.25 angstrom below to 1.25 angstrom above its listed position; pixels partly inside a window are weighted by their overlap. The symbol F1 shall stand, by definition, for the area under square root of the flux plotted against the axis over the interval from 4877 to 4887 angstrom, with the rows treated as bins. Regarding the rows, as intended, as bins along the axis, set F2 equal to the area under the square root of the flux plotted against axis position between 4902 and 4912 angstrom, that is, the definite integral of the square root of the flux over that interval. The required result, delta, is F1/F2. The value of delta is 0.986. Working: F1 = 19.7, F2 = 19.93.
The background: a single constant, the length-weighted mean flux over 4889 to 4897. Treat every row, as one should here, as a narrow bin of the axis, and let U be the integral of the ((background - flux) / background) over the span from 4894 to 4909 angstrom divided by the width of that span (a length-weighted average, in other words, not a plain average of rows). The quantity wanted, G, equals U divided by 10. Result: -0.011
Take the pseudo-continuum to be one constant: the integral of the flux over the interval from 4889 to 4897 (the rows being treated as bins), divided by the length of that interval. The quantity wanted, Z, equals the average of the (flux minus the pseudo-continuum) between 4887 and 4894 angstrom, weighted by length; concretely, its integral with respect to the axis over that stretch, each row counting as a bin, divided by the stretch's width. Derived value -0.25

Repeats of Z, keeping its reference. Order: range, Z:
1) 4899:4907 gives 0.31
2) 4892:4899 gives 0.35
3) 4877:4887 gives 0.16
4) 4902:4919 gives 0.21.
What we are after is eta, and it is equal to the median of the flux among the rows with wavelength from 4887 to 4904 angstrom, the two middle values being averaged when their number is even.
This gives 3.88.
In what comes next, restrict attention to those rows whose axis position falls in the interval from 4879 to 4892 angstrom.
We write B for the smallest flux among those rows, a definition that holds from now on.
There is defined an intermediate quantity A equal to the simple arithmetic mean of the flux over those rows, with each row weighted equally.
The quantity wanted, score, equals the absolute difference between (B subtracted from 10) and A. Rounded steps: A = 3.69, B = 3.29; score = 3.0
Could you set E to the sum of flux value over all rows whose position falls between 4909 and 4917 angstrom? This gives 11.9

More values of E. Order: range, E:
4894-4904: 16.6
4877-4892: 22.3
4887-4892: 6.9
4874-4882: 11.6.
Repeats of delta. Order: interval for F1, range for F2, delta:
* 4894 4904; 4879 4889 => 1.044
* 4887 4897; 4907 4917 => 0.960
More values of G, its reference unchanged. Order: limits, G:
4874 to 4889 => -0.003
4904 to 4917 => -0.007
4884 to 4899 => -0.002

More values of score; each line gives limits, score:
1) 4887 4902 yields 2.9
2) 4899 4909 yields 2.1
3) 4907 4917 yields 2.1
